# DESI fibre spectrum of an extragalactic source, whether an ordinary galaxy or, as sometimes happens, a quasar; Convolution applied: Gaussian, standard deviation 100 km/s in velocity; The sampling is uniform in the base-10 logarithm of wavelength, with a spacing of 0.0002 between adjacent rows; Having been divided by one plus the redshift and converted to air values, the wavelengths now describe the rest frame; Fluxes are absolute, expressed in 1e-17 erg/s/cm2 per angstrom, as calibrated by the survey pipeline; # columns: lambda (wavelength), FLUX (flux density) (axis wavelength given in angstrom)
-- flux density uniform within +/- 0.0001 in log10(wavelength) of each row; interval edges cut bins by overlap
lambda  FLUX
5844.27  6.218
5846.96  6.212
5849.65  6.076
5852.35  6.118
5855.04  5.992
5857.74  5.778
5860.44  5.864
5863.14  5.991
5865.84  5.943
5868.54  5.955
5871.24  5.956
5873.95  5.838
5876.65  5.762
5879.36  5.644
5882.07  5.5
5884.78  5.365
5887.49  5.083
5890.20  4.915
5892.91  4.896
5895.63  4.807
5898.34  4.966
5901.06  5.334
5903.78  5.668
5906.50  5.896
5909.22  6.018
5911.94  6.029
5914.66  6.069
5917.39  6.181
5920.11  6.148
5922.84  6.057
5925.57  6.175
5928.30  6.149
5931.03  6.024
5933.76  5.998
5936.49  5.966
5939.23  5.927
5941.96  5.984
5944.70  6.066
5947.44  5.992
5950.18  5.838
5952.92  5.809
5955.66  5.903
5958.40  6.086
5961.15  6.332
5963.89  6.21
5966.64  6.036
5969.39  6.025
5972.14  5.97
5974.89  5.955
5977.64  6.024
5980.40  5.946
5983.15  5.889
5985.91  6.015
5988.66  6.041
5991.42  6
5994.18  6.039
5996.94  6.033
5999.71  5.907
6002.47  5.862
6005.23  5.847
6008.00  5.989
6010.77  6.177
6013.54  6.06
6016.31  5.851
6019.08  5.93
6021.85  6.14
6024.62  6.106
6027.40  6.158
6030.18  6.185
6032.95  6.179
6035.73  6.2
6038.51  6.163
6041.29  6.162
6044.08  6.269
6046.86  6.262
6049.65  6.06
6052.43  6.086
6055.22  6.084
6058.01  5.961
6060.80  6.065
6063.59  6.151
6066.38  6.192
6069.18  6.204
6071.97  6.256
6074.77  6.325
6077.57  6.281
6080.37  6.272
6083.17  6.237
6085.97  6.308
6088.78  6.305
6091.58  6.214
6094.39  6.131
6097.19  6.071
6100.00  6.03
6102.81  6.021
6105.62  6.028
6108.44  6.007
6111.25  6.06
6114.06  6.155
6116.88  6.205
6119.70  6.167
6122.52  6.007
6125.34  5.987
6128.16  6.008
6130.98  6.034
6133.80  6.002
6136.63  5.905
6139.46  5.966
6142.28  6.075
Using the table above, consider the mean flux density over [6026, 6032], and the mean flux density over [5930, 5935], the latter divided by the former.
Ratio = 0.97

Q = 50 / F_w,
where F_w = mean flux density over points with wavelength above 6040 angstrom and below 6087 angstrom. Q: 8.08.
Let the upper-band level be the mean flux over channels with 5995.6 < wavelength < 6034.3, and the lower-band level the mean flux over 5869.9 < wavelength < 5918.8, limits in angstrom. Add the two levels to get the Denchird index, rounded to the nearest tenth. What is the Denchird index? 11.6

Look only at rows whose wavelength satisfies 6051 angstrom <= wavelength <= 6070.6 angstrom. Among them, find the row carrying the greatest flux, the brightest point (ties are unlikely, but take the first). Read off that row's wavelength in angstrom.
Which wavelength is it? 6069.18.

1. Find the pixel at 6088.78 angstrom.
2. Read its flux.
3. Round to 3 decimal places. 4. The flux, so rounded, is 6.305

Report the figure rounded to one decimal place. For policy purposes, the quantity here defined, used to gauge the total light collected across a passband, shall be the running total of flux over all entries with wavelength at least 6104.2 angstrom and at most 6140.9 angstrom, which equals 78.5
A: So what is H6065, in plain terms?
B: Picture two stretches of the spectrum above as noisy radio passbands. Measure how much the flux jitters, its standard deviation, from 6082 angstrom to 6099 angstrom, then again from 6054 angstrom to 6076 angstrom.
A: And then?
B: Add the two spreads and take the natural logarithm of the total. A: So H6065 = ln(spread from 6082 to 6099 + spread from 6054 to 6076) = -1.6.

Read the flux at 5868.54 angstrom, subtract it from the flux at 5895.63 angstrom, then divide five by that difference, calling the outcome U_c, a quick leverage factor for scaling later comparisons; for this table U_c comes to -4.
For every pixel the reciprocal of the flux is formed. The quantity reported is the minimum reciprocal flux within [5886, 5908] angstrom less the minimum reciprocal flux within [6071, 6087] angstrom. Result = 0.012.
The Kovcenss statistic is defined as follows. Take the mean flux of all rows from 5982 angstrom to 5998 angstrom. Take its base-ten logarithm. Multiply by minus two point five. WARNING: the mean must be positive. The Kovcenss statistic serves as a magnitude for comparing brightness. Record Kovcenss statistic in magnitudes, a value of -1.95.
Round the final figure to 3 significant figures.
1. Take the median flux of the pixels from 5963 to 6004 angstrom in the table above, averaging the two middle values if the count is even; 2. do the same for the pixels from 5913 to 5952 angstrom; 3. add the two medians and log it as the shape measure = 12.1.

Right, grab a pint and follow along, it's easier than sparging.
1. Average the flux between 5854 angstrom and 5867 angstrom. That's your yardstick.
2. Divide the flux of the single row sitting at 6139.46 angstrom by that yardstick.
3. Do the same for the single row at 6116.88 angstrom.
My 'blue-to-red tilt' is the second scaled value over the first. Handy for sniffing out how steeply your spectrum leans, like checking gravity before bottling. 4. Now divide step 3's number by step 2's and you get 1.04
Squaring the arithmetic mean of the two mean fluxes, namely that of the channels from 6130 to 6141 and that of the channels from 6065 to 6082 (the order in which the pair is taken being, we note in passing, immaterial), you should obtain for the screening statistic 37.4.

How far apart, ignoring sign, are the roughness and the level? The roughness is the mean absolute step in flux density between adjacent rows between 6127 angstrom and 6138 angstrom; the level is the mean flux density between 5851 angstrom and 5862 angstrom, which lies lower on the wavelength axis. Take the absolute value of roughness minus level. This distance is 5.89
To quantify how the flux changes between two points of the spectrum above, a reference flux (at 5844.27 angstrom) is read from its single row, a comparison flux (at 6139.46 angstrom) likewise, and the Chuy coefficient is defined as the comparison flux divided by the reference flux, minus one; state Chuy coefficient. -0.041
